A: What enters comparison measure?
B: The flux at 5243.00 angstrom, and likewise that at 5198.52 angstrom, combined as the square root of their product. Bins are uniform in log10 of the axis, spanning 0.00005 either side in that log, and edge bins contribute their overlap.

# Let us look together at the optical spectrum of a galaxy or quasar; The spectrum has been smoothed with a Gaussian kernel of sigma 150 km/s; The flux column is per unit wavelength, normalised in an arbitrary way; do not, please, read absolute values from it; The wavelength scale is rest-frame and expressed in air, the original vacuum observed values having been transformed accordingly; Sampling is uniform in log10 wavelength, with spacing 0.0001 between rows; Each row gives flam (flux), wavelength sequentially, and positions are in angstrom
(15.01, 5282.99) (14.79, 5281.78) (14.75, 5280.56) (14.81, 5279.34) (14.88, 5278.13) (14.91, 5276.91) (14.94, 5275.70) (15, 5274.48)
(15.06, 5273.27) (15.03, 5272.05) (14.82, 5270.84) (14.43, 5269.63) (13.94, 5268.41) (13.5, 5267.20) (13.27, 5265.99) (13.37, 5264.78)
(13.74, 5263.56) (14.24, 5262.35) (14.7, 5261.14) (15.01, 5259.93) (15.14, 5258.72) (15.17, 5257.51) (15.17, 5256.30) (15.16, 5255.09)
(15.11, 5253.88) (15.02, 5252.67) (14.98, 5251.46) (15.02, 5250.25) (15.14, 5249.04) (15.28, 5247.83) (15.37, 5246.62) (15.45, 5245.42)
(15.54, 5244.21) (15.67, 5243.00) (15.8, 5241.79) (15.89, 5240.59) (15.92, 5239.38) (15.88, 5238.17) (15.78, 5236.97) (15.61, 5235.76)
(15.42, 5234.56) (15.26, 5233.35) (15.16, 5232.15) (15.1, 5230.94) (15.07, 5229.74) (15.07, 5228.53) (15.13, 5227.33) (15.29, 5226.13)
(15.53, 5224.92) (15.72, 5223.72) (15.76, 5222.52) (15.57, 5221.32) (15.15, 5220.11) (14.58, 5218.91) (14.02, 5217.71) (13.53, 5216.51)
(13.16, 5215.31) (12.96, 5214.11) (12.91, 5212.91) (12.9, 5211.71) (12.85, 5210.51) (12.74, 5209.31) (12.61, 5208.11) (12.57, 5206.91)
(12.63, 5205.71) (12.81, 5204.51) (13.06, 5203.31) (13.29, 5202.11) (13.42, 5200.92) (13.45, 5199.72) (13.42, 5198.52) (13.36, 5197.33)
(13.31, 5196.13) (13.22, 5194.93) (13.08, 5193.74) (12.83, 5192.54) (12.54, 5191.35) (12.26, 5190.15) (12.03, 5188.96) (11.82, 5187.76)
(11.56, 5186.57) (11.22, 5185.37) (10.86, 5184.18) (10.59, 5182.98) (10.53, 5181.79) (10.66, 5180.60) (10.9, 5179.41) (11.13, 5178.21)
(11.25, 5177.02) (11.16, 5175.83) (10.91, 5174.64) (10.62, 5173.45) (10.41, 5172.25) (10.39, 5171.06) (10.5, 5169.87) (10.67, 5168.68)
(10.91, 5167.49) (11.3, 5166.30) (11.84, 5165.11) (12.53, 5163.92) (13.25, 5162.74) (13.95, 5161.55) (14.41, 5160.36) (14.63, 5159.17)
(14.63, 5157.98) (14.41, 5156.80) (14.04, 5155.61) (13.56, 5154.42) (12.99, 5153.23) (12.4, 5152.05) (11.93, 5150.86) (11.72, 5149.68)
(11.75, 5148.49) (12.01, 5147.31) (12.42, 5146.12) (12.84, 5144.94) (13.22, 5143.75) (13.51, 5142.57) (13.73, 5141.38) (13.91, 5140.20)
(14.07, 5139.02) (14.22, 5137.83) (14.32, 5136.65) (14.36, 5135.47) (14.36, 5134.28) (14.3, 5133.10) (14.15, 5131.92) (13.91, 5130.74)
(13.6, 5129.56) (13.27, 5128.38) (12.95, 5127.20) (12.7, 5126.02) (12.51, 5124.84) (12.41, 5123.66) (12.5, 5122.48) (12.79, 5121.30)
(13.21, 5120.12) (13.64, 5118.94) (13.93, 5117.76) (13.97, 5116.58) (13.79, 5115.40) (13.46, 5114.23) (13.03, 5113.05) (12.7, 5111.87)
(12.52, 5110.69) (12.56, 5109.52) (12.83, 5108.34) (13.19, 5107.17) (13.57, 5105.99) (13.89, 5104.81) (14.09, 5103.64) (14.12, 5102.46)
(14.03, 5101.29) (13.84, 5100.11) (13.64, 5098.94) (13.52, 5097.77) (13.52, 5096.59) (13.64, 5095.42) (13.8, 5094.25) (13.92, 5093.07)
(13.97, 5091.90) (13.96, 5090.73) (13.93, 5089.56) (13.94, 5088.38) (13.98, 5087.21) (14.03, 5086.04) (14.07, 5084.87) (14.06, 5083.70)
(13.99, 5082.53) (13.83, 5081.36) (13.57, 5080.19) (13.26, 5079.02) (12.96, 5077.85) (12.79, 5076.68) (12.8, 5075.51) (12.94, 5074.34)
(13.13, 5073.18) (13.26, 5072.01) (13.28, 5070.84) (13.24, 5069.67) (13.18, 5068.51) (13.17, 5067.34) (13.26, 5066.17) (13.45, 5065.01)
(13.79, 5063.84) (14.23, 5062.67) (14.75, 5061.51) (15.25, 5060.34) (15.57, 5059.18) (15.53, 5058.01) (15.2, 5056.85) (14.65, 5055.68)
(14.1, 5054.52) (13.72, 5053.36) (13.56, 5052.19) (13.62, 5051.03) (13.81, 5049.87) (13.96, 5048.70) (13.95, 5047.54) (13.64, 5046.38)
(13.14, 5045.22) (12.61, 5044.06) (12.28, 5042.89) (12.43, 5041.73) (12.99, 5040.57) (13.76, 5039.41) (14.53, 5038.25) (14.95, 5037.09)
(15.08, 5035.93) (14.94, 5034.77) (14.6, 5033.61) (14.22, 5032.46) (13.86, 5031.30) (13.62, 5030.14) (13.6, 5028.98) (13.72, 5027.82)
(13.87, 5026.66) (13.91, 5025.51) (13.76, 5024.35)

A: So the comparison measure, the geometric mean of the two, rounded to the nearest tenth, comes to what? 14.5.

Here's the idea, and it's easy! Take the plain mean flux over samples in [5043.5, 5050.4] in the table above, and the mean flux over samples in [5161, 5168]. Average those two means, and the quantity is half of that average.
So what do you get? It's 6.5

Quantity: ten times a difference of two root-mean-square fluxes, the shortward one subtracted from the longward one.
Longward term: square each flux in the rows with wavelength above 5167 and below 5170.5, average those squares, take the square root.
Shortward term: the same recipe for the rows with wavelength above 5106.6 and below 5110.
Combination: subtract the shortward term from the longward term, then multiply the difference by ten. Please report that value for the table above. -22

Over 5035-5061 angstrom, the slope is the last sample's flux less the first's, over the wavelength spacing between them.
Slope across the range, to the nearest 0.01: 0.01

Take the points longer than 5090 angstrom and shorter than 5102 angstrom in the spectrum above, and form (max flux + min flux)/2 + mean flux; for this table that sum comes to 27.6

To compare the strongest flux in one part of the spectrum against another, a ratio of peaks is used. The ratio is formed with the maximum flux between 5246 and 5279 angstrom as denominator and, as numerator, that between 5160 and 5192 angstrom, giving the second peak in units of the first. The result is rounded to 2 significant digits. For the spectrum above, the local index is 0.94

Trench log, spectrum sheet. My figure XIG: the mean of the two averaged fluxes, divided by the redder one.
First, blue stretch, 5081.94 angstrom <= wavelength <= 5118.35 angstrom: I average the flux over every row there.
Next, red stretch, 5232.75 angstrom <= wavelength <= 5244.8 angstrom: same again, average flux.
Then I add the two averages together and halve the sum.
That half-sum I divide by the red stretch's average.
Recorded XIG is 0.94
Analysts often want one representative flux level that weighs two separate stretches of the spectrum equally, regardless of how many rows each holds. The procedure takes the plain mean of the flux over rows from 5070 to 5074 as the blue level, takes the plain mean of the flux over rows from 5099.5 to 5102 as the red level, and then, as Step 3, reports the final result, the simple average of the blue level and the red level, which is 13.6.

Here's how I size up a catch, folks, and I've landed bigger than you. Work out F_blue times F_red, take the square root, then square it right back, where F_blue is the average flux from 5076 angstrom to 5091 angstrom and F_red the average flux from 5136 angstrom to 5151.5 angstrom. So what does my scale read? 179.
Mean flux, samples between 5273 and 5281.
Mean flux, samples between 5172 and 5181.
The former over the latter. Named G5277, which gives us 1.37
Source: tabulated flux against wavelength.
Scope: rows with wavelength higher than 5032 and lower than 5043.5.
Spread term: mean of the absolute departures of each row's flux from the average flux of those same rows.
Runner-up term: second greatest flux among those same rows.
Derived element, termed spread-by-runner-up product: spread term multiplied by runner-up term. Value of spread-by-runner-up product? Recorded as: 13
